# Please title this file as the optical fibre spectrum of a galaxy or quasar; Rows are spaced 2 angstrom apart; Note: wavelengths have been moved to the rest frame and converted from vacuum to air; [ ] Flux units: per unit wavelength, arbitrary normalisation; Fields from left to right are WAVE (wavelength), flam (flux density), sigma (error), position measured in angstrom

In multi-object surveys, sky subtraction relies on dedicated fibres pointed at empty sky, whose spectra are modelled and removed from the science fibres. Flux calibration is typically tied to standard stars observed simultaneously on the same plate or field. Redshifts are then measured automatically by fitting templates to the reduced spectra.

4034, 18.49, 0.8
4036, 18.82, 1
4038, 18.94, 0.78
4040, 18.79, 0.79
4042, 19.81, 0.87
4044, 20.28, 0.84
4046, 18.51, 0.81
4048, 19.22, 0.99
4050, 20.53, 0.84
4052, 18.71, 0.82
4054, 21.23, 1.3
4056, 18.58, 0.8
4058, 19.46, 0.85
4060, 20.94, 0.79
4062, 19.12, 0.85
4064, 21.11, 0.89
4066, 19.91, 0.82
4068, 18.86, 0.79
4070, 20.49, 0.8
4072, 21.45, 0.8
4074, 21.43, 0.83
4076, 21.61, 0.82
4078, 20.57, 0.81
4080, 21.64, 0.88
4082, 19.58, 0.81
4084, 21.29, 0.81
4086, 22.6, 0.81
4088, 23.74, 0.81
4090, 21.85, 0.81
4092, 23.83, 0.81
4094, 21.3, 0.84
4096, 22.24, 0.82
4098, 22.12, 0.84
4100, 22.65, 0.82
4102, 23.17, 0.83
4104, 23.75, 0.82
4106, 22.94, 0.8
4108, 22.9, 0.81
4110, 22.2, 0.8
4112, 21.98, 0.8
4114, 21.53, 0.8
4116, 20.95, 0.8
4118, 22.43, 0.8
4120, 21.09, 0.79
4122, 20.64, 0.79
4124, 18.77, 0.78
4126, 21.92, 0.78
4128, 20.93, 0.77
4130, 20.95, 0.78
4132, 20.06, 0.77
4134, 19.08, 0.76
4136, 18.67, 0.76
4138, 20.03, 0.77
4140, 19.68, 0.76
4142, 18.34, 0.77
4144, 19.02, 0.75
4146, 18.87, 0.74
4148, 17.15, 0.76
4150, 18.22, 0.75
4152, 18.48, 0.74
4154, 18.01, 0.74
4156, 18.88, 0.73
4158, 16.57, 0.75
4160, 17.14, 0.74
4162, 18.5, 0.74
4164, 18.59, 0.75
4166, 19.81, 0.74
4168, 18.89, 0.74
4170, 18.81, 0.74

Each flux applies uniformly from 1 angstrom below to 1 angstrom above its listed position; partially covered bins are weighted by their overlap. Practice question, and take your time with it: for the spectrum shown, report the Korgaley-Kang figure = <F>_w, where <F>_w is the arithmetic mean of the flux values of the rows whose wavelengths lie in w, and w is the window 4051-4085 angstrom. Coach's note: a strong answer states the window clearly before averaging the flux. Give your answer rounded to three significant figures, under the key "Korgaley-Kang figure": 20.4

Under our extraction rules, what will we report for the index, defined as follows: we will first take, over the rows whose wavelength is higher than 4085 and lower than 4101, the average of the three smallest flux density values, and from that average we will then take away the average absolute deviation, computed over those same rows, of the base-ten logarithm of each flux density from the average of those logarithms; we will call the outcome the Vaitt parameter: 21.7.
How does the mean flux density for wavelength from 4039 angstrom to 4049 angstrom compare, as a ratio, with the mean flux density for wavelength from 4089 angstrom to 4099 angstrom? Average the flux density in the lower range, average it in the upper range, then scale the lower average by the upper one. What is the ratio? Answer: 0.87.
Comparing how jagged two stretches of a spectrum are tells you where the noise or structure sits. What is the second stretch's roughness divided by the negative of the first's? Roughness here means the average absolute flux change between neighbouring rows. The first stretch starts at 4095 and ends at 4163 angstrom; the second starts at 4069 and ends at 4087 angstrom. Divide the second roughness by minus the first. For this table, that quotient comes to -1.20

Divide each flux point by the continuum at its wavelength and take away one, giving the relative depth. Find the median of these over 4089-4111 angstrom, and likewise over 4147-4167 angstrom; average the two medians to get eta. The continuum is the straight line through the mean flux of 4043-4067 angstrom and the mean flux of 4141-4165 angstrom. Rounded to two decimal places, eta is 0.10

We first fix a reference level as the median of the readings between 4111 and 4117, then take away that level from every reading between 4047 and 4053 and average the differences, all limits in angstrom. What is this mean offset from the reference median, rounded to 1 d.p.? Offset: -2.0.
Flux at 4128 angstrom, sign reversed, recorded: -20.9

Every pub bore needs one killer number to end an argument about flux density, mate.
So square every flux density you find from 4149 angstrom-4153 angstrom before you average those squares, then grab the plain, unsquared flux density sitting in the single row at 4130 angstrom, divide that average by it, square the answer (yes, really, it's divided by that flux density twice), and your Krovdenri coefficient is 258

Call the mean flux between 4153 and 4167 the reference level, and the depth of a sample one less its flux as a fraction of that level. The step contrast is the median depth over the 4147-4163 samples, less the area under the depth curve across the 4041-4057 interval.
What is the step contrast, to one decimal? 1.2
